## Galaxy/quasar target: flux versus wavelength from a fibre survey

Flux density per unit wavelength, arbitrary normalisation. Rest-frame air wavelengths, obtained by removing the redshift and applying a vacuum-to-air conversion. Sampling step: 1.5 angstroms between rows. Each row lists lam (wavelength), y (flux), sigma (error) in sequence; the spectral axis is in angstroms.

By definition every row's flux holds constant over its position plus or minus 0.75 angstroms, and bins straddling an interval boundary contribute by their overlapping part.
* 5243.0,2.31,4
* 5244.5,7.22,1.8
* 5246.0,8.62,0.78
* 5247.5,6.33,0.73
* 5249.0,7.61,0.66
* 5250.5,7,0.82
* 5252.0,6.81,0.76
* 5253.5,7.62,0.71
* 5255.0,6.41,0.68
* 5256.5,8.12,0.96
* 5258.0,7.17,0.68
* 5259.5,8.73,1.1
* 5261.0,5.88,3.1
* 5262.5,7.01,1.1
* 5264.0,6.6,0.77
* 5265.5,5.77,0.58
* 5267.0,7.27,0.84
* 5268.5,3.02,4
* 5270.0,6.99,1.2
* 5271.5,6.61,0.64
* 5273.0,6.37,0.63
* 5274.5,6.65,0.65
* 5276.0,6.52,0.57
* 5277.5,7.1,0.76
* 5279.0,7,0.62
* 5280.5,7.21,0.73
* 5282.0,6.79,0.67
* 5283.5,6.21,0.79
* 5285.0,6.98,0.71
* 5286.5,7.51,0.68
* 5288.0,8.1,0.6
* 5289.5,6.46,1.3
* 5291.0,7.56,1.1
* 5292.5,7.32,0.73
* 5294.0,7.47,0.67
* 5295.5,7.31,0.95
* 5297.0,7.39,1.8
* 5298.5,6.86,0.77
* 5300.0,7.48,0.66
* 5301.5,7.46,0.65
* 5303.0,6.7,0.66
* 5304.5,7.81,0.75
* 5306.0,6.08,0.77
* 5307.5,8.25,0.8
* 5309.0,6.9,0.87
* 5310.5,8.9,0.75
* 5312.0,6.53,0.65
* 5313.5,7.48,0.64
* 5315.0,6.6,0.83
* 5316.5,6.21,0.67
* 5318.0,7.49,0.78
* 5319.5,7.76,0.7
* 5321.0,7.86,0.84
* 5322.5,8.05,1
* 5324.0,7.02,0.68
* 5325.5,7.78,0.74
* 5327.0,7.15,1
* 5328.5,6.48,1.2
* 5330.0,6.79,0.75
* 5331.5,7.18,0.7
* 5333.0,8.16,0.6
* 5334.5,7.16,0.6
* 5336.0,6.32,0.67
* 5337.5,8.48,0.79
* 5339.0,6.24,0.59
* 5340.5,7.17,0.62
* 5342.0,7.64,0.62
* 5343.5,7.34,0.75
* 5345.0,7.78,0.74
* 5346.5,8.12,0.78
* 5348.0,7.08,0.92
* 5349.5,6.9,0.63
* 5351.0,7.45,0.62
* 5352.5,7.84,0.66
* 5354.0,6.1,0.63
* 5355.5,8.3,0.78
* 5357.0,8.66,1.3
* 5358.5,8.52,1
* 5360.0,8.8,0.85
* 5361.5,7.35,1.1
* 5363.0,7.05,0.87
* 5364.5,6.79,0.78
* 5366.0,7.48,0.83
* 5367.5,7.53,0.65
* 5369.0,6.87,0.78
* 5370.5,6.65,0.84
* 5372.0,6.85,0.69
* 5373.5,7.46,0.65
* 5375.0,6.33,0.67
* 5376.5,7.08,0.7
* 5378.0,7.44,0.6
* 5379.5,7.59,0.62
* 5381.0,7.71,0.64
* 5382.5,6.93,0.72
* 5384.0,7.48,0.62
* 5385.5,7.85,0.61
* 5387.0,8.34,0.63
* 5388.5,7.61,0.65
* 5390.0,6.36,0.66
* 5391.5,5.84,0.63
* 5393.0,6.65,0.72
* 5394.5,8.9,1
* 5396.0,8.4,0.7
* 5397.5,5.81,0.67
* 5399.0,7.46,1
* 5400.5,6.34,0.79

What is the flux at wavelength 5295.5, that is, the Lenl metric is 7.31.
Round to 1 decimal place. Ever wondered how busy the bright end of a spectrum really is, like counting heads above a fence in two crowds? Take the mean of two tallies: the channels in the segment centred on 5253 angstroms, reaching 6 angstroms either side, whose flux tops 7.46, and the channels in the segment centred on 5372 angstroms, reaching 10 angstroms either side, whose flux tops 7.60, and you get 2.0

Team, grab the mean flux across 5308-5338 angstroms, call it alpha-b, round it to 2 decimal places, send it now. 7.31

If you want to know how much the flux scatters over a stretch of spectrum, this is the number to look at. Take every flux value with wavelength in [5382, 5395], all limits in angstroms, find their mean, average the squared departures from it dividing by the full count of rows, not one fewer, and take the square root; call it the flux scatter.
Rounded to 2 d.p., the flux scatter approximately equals 0.92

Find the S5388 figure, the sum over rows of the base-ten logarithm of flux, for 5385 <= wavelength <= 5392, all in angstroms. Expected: 4.27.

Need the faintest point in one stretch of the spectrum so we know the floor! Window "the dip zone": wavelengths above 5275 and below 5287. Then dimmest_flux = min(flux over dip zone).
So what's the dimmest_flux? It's 6.21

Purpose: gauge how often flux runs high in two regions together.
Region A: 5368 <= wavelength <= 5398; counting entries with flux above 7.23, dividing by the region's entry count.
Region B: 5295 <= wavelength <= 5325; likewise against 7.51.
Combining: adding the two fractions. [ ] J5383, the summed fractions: 0.80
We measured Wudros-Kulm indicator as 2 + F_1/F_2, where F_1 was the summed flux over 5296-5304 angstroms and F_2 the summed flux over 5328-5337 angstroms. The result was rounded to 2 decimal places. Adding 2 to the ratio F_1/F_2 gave 2.85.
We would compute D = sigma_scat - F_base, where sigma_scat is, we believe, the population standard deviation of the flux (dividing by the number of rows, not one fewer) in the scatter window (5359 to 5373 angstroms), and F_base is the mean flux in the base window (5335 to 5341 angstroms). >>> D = -6.4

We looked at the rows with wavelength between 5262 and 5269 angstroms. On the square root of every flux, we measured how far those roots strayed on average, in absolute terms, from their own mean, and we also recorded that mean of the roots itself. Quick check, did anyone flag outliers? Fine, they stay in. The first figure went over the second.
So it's 0.11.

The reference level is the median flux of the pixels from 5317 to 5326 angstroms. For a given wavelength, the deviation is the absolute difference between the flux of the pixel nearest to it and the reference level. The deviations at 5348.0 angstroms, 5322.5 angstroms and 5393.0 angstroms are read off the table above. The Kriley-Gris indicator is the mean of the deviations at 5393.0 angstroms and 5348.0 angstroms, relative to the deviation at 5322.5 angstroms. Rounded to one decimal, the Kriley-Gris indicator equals 3.2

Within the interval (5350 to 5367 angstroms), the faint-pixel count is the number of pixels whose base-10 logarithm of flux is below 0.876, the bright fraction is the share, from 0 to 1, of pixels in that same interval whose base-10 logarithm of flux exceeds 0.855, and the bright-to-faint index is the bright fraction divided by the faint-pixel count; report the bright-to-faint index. 0.12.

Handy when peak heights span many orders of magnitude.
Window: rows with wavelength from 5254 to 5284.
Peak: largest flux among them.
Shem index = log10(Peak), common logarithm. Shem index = 0.941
